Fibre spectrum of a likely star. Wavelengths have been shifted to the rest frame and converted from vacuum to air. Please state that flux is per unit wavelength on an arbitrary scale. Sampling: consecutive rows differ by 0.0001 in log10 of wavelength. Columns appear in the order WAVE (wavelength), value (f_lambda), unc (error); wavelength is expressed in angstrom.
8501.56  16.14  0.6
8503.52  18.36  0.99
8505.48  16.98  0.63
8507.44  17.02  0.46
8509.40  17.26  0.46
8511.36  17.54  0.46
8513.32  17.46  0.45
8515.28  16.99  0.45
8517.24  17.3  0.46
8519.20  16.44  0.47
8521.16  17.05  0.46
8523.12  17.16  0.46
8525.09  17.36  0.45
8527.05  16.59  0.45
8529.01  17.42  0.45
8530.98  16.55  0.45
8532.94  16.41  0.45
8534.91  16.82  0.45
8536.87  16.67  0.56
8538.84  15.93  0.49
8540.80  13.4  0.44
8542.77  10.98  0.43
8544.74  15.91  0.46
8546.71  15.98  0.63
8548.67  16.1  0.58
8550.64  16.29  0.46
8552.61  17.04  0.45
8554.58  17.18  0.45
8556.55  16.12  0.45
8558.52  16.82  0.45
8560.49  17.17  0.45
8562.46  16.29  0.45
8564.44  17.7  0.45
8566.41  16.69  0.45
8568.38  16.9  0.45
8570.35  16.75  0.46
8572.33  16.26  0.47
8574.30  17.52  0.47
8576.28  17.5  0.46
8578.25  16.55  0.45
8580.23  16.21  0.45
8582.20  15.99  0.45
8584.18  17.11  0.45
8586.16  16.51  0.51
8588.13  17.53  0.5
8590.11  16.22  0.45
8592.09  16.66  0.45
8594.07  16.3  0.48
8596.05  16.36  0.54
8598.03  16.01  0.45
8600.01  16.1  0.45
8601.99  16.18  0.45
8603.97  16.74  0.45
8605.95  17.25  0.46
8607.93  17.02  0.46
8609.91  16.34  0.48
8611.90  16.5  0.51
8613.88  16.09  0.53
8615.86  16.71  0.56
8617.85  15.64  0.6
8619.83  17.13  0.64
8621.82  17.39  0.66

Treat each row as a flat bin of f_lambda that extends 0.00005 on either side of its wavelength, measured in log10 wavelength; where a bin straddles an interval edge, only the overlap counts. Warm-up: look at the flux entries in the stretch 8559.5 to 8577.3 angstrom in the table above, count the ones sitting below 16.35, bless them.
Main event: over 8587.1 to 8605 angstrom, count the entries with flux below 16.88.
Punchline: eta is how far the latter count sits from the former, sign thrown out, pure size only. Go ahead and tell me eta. 6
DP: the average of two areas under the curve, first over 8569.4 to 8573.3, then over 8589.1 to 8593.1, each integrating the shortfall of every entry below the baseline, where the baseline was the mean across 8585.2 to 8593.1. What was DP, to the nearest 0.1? 1.0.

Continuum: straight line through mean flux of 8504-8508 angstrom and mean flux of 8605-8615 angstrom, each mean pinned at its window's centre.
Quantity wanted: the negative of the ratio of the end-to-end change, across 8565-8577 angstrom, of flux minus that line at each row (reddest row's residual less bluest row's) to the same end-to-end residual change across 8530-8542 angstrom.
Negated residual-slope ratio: 0.3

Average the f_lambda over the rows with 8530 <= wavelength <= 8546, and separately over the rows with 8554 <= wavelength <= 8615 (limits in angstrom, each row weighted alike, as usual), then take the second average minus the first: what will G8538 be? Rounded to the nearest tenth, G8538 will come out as 1.3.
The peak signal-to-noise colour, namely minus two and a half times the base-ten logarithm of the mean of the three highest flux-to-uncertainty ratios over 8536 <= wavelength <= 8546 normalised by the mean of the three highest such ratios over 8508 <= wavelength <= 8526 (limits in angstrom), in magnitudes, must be 0.18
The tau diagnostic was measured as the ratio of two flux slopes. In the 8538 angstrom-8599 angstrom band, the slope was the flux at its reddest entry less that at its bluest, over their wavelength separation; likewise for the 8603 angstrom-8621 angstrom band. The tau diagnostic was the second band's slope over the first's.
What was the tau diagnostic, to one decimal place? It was 18.2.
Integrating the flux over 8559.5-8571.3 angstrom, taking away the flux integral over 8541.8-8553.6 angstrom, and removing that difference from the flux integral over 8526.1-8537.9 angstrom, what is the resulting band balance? 179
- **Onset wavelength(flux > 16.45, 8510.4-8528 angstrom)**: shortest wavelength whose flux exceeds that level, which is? 8511.36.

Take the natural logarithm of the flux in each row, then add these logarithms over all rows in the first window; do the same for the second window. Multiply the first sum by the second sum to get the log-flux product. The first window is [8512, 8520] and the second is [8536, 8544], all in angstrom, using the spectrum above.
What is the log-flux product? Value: 120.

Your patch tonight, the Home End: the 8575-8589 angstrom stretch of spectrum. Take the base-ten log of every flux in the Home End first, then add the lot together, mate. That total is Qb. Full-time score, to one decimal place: 8.6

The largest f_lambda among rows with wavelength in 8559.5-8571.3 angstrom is 17.7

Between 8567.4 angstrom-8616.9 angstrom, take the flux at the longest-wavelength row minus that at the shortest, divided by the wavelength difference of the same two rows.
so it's 0.00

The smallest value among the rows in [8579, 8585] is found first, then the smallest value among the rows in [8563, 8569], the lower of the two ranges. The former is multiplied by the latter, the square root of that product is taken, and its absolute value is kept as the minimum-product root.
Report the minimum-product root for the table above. 16.3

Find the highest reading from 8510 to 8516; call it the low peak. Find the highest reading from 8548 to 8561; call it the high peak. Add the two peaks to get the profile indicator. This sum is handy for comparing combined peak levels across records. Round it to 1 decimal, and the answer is 34.7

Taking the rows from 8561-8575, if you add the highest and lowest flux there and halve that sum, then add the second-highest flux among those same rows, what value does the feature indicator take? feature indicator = 34.5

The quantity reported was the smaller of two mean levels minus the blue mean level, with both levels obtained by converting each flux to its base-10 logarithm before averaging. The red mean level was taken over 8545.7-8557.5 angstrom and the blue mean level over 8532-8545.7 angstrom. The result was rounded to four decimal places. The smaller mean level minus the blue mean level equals 0.0000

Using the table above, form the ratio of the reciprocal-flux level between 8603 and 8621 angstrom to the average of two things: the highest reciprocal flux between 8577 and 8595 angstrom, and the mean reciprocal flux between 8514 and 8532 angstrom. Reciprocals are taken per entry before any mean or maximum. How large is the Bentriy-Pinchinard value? 0.99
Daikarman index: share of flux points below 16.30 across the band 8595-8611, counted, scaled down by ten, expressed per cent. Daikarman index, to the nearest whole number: 30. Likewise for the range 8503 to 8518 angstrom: 0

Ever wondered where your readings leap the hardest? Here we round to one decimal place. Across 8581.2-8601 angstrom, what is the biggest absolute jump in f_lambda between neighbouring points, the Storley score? 1.3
